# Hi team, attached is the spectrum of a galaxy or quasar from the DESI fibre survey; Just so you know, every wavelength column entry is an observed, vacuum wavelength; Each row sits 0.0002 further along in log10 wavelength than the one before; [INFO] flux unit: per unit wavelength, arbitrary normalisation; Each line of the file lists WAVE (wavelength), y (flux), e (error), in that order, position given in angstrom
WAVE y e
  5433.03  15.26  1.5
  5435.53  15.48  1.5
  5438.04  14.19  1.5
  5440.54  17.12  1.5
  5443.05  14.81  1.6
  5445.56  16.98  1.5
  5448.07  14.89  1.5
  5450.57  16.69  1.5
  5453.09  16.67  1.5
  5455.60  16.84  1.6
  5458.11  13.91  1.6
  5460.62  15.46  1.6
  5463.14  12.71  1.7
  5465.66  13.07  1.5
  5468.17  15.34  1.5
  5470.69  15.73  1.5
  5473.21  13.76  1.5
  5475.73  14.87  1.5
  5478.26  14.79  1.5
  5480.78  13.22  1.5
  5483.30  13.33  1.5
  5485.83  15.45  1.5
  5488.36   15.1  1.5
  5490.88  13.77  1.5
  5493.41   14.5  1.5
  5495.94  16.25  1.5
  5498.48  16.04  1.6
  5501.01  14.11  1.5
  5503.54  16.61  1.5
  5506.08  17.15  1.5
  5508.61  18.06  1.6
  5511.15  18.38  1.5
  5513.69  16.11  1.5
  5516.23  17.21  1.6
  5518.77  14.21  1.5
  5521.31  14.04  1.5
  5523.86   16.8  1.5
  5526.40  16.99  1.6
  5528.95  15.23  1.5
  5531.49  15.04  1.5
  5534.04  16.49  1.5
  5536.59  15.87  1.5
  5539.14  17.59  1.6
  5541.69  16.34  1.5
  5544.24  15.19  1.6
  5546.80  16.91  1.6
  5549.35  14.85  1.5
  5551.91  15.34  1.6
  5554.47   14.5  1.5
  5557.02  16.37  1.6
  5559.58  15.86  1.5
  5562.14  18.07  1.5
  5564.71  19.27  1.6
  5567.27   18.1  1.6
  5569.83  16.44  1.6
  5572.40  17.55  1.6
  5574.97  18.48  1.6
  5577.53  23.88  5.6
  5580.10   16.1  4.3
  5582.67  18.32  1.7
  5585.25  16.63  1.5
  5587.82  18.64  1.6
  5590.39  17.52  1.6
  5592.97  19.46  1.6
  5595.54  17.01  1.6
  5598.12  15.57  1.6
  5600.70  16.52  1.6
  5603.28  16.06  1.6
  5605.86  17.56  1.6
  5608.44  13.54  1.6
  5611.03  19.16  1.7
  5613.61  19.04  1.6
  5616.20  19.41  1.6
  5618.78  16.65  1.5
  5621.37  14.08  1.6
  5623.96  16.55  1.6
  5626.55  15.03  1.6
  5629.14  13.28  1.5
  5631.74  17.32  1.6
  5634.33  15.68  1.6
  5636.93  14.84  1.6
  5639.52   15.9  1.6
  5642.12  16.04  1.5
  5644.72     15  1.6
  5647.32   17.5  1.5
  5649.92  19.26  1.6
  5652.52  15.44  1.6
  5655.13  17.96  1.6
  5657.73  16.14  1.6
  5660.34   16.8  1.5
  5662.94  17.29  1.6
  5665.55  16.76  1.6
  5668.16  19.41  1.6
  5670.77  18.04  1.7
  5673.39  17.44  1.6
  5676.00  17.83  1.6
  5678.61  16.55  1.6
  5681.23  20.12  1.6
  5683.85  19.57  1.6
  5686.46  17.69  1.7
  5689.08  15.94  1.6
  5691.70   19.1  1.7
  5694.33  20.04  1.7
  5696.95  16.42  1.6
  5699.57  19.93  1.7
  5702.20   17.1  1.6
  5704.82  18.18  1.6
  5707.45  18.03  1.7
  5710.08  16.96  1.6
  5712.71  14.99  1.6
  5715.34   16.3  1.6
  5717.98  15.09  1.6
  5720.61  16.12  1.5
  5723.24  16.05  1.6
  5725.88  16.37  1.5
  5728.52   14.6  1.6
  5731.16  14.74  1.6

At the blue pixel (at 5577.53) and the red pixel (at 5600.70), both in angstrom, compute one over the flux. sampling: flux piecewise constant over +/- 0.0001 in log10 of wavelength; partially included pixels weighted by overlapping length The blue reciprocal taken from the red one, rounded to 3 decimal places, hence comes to 0.019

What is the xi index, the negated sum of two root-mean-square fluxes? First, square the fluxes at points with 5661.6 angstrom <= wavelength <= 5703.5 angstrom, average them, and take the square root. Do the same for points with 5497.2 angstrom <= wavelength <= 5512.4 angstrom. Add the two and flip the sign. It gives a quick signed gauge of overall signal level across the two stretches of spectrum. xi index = -34.9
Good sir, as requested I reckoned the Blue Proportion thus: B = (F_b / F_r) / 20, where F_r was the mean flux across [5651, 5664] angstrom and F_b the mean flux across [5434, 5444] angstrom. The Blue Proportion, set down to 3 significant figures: 0.0460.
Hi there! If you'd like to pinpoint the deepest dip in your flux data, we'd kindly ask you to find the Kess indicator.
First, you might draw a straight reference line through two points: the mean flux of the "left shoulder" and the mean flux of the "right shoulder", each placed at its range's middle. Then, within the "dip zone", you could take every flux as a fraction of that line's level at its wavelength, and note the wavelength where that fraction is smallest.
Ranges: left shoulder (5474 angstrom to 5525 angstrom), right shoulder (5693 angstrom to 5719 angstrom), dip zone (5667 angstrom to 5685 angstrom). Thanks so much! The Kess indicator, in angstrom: 5678.61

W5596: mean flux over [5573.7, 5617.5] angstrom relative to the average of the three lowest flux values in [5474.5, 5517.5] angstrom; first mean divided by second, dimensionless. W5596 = 1.33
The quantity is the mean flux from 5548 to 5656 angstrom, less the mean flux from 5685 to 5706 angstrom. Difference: -1.2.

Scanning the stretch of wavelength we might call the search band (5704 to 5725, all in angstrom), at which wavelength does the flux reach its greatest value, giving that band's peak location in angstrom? 5704.82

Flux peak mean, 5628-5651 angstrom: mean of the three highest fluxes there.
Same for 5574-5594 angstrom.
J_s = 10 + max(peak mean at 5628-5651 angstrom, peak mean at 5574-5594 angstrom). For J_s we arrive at 30.7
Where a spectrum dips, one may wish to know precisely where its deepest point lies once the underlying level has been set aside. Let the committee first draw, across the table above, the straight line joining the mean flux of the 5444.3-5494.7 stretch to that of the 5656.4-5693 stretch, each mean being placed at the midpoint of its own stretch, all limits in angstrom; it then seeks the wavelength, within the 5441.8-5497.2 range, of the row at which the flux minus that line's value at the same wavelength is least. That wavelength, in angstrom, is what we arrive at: 5463.14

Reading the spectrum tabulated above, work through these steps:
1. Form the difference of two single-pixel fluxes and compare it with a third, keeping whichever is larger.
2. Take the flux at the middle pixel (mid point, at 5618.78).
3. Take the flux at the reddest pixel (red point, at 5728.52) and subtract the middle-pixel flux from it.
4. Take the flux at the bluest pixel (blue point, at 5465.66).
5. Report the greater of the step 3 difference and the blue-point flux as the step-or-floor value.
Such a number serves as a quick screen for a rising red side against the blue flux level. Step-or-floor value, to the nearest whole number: 13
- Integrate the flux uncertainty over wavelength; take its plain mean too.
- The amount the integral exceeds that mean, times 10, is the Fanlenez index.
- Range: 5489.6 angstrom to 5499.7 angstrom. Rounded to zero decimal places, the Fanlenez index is 139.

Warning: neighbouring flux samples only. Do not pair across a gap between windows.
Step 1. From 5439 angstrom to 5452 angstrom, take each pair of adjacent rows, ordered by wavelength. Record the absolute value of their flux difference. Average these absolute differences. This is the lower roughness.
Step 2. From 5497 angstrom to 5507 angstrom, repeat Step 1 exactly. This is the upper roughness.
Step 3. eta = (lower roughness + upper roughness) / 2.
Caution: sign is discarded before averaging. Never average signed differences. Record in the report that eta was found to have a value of 1.87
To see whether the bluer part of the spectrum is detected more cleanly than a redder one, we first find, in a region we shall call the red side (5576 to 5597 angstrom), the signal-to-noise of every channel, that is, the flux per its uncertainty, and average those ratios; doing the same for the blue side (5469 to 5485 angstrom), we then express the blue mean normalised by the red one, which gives 1.01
